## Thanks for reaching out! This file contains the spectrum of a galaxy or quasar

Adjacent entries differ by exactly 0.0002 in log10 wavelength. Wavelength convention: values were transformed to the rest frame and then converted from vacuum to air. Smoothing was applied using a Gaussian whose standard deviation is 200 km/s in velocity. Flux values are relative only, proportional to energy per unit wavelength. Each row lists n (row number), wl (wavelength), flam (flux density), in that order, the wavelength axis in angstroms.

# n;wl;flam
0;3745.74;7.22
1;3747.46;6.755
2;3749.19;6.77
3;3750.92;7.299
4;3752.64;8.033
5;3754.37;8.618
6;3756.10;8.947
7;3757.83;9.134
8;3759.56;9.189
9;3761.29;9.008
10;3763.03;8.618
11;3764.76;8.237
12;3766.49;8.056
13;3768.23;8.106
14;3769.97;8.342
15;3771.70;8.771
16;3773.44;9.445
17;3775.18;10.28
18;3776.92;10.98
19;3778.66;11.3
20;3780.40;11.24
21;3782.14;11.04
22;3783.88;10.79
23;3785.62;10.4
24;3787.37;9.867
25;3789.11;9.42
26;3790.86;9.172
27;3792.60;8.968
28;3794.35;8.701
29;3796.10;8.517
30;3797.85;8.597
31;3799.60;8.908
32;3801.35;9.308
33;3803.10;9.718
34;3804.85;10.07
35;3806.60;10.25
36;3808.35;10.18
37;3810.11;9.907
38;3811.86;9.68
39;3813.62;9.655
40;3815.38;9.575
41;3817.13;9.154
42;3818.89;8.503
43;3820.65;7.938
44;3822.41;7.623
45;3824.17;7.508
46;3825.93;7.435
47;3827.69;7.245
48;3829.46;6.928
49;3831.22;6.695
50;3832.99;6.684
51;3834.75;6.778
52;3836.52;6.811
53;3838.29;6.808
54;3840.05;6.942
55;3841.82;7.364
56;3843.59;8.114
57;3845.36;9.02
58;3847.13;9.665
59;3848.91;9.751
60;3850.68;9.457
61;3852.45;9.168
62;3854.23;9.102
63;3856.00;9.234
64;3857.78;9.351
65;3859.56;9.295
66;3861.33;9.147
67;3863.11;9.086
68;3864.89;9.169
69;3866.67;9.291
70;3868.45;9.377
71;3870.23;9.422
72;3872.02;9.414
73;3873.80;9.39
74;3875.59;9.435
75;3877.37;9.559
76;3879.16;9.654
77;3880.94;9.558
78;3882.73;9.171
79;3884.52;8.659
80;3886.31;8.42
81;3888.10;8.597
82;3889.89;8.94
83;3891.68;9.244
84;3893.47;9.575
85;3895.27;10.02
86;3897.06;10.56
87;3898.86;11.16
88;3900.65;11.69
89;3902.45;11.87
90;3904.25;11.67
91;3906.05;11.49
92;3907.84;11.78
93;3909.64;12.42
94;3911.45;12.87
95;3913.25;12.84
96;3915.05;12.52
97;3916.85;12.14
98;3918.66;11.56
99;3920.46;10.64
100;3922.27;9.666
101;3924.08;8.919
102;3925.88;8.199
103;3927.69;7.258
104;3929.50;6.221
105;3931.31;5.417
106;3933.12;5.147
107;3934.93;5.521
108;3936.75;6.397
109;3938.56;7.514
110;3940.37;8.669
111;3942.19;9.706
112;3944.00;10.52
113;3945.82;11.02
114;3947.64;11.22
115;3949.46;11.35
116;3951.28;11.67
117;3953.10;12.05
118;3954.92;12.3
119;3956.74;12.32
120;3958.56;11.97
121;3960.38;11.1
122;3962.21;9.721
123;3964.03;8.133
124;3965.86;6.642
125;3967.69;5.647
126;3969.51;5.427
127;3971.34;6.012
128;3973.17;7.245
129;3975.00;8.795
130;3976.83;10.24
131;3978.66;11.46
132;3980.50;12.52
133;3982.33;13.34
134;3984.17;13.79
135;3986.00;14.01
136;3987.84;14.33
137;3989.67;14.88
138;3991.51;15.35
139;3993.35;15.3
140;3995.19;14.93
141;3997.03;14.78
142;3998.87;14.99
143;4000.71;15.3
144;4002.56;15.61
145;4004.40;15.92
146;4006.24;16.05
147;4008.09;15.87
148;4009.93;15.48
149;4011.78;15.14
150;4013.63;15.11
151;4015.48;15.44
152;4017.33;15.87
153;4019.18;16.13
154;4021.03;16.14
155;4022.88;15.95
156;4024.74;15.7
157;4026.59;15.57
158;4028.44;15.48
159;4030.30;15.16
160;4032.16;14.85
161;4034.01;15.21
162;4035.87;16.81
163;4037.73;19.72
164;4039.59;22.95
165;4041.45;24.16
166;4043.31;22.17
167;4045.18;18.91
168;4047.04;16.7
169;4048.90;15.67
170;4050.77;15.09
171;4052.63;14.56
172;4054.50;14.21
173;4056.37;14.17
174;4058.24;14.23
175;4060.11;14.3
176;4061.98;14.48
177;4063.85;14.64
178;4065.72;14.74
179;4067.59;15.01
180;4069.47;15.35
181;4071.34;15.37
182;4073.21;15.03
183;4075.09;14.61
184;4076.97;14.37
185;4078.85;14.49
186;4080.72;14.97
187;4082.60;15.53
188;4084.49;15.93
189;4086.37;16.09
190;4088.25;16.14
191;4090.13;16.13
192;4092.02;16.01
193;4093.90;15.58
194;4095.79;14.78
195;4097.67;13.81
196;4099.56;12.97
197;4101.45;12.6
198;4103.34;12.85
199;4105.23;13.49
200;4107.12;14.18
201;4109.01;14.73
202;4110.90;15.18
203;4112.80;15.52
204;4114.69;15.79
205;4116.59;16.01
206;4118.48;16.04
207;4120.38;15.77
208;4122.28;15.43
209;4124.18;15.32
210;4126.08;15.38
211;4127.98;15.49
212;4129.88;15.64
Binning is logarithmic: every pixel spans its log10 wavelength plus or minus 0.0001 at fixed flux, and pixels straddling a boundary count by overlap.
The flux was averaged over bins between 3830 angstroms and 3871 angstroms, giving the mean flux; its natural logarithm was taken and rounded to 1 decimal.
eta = 2.1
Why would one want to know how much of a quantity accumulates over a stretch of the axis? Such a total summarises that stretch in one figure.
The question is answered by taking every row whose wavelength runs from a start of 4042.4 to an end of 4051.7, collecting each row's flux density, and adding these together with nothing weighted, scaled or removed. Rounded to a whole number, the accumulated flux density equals 89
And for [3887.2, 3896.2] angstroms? 46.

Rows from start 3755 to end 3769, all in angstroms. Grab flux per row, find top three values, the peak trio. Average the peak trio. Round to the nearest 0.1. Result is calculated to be 9.1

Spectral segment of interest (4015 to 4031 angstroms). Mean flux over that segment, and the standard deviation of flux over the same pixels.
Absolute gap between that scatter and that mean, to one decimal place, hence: 15.4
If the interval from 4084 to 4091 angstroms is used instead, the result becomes 16.0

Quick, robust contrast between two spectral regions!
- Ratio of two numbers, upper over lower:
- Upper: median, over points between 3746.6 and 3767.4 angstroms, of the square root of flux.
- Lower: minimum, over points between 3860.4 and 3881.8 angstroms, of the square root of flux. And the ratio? 1.0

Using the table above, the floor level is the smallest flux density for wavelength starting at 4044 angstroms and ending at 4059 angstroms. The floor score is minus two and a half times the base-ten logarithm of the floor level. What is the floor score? -2.9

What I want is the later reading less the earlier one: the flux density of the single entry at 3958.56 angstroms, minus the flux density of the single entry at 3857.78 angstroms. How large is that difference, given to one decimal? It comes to 2.6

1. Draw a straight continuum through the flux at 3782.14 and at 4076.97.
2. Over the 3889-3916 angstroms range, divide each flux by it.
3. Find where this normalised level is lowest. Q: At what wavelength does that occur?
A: 3889.89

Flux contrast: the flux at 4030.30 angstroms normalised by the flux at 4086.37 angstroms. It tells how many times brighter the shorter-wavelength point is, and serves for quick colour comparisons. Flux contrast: 0.94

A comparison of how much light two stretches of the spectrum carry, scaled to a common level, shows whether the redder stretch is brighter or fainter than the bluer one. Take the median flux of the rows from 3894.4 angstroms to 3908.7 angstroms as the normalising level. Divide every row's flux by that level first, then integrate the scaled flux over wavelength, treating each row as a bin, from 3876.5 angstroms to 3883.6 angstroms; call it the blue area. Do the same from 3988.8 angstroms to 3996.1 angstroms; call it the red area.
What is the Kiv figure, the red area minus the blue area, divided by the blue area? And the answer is 0.64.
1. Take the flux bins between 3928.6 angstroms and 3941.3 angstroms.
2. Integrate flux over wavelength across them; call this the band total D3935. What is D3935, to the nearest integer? 81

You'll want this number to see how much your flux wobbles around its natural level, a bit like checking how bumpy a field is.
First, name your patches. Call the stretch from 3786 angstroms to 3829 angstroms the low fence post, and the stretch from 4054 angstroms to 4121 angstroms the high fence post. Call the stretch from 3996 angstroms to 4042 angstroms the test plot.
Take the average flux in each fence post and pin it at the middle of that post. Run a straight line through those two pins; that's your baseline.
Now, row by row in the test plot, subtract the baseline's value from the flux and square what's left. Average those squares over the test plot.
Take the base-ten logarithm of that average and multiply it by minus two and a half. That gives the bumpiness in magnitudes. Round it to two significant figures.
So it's -2.8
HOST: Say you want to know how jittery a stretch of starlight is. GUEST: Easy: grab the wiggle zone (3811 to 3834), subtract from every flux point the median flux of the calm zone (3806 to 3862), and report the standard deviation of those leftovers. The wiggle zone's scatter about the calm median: 1.1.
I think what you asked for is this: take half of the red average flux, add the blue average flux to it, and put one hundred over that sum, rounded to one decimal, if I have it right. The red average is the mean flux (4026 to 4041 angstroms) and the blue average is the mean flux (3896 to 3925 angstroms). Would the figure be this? 5.0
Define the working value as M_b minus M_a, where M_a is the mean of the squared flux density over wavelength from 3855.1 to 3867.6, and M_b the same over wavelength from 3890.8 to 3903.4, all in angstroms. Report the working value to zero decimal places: 28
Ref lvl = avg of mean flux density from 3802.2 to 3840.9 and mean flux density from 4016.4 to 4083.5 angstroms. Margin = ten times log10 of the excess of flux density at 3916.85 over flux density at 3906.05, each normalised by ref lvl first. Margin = -13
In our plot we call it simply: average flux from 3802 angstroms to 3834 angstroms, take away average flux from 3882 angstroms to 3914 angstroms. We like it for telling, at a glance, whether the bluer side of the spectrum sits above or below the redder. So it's -2.0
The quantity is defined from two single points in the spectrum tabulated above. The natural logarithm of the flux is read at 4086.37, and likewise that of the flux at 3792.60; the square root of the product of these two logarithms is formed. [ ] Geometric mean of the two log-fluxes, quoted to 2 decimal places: 2.47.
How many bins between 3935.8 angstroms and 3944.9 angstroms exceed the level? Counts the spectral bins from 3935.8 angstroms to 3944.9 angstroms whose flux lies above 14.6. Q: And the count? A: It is 0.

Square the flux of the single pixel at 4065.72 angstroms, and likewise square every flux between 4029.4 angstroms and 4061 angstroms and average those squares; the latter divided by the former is 1.4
